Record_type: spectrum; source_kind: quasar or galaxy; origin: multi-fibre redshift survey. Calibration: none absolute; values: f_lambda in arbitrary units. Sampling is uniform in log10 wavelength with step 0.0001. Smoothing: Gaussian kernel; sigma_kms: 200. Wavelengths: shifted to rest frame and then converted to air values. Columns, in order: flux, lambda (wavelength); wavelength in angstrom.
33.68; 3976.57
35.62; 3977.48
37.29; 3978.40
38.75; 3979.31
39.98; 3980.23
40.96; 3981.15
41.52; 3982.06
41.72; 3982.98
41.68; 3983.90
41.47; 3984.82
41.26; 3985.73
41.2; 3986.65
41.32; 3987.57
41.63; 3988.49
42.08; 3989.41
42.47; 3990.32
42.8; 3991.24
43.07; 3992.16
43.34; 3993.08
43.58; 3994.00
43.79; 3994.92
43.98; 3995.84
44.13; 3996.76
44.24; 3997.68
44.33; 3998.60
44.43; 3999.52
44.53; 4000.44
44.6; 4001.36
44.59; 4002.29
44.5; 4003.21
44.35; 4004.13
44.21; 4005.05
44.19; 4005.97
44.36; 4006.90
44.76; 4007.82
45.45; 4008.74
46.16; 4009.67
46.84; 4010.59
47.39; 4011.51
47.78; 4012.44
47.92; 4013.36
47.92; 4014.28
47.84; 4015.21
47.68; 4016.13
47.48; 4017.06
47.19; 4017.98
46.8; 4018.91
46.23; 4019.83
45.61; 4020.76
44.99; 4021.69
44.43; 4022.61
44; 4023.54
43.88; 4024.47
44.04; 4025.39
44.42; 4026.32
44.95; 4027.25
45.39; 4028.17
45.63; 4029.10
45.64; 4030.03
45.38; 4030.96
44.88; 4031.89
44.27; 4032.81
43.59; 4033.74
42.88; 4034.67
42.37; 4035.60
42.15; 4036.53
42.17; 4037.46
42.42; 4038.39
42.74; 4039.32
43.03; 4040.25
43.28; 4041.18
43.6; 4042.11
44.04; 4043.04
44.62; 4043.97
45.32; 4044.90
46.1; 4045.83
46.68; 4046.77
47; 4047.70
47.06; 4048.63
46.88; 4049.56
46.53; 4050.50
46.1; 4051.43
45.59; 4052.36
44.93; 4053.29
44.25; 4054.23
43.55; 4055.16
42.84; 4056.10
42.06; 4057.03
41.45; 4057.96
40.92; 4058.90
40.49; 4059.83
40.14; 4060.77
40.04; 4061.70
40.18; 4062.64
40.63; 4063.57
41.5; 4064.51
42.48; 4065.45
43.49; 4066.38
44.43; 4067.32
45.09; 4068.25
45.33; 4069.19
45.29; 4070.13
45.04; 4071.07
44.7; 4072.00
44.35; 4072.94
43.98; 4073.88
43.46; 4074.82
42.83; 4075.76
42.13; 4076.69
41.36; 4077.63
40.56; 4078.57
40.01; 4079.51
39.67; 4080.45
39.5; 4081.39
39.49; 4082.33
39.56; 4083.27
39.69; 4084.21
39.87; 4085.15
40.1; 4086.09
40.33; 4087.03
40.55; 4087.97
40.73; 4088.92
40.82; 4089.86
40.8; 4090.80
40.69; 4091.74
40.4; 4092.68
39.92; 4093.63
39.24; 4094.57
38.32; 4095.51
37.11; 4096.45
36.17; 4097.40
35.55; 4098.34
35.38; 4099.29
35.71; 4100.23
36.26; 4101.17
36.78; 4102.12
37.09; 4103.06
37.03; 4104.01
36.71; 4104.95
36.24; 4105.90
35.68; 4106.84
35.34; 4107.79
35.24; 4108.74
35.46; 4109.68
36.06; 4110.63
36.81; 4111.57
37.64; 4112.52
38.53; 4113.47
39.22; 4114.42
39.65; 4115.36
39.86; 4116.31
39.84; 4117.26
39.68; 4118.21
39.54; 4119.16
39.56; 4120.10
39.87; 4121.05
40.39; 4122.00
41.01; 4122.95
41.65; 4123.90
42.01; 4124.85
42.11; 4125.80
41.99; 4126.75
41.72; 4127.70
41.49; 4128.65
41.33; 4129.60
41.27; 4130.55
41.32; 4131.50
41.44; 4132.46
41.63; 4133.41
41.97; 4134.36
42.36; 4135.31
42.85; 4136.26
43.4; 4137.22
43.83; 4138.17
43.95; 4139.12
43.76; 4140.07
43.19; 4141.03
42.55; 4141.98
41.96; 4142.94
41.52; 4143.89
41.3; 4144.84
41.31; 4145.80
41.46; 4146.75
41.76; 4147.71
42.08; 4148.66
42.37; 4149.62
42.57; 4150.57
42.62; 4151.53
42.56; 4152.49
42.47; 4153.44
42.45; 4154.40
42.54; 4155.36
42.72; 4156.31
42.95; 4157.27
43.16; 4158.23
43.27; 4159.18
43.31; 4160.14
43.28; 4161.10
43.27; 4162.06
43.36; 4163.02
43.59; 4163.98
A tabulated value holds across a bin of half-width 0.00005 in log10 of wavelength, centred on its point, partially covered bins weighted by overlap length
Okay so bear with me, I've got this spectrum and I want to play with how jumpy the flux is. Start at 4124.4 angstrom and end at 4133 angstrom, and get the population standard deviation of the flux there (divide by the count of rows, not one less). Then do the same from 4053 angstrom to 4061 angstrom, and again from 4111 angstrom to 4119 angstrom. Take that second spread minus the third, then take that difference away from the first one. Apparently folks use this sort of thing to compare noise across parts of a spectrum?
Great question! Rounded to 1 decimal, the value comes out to -0.2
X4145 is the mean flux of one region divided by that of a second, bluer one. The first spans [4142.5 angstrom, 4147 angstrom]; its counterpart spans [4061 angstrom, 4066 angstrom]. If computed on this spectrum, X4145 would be 1.01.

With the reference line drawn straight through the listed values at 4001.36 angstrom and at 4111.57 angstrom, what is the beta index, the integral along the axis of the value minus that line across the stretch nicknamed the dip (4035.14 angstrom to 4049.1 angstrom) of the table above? 34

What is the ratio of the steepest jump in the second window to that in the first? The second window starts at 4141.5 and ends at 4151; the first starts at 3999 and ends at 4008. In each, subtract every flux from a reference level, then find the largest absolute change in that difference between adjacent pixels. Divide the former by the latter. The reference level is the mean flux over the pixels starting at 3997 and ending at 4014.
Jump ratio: 1.5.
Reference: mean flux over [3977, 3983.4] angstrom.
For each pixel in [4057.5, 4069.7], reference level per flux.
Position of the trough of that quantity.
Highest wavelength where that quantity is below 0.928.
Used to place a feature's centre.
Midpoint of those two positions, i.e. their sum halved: 4069.2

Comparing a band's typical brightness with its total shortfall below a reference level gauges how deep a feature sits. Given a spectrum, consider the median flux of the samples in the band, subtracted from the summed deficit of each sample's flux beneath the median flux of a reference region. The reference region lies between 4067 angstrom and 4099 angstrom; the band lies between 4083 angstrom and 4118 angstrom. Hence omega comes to 52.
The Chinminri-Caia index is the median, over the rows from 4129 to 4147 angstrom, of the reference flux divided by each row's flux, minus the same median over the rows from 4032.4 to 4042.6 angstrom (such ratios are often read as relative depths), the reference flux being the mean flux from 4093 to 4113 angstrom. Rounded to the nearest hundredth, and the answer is 0.02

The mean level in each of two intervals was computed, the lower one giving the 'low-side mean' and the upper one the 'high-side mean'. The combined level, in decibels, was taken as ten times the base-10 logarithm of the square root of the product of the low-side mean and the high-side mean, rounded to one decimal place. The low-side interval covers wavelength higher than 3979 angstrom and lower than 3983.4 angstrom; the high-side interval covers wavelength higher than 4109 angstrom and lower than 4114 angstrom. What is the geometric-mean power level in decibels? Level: 15.9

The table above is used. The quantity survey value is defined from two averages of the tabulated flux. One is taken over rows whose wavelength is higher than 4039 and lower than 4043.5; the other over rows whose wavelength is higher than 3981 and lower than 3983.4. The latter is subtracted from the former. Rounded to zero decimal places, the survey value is 2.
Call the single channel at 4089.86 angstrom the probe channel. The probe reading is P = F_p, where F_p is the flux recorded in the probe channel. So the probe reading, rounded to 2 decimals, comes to 40.82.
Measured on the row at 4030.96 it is 45.38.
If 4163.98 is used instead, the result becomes 43.59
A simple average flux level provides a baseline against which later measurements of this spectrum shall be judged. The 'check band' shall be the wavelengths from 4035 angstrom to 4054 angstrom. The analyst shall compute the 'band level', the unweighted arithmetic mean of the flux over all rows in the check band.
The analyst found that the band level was 45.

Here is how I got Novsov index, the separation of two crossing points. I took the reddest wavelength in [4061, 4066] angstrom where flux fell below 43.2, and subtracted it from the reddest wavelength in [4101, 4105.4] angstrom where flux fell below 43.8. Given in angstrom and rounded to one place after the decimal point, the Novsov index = 39.5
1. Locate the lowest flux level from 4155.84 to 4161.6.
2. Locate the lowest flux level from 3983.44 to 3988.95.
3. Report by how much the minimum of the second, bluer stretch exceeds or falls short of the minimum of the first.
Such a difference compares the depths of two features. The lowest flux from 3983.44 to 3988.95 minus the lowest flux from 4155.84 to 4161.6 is -1.5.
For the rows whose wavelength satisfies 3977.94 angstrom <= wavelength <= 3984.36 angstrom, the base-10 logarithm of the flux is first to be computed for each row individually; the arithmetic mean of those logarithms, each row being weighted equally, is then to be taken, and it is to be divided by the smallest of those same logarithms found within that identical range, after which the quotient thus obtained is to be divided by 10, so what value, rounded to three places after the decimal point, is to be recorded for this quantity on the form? 0.102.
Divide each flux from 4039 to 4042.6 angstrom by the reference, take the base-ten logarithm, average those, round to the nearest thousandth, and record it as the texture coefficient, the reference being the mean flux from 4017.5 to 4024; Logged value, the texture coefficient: -0.024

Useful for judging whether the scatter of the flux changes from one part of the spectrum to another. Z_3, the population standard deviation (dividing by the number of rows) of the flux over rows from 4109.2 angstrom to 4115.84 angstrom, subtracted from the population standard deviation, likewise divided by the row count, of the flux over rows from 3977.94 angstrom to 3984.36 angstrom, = 0.10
